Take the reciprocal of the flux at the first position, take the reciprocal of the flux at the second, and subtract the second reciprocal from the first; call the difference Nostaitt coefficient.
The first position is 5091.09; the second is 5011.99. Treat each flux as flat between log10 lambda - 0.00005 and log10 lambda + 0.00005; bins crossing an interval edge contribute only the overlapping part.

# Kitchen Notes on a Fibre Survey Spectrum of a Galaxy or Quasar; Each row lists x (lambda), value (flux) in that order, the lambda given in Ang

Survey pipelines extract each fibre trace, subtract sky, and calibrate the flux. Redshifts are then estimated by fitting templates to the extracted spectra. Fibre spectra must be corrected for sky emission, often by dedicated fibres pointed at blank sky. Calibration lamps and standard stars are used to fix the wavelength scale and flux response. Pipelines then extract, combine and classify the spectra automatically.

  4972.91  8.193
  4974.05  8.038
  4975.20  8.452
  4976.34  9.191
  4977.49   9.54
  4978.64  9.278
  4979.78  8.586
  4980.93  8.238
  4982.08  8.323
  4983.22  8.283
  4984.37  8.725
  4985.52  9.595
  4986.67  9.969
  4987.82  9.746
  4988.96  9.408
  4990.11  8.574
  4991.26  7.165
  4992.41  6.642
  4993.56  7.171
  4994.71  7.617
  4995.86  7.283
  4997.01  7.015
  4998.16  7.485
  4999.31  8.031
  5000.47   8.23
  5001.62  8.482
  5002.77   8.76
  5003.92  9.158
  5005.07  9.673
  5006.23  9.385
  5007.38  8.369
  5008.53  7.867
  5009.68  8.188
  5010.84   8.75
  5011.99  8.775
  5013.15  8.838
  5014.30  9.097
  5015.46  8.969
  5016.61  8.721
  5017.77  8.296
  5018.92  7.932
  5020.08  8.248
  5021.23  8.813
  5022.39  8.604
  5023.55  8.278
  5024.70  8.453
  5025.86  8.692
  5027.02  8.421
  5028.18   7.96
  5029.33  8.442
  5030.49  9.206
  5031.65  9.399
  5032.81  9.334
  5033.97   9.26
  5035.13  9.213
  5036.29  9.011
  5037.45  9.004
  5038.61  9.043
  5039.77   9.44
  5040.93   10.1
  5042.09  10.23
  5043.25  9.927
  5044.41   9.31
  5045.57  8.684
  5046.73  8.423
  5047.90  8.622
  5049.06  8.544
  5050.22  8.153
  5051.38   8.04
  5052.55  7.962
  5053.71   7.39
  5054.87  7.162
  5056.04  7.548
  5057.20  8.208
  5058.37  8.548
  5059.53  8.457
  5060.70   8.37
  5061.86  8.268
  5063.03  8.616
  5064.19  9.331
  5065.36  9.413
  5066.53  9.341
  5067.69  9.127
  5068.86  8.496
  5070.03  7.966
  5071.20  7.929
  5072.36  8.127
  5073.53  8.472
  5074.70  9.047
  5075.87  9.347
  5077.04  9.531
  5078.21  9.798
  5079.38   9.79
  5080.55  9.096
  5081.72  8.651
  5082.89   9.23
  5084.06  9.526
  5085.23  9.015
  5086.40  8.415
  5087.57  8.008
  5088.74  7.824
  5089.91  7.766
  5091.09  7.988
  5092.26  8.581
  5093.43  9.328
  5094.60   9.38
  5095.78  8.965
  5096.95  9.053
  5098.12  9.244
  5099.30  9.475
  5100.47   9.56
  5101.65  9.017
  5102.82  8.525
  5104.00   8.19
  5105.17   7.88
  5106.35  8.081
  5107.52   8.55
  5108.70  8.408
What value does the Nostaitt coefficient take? 0.011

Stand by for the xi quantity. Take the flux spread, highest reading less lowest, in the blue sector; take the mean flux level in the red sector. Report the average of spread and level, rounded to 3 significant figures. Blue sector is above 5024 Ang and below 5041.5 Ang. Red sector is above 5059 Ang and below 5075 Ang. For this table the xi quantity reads 5.39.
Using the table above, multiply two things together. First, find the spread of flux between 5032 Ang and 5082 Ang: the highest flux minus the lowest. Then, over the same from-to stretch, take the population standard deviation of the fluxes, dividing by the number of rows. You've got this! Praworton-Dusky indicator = 2.2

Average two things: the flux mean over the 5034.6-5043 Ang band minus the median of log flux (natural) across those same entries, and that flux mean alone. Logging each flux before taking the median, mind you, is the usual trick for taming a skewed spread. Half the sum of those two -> 8.3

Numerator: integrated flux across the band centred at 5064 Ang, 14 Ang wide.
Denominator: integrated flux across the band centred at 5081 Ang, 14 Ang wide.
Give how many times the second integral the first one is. 0.95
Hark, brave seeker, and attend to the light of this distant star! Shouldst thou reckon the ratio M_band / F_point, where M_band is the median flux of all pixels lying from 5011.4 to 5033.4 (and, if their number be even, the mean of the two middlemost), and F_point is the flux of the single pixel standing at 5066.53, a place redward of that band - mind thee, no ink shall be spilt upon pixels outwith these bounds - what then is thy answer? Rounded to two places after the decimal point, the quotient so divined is 0.93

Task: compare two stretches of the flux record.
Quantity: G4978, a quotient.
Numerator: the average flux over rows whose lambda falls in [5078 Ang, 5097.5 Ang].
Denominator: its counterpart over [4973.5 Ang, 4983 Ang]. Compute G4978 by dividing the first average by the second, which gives 1.016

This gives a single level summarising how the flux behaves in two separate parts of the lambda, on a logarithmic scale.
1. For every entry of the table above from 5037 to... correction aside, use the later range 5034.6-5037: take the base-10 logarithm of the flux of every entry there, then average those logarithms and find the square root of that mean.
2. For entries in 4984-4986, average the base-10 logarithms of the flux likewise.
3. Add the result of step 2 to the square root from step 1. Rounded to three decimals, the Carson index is 1.941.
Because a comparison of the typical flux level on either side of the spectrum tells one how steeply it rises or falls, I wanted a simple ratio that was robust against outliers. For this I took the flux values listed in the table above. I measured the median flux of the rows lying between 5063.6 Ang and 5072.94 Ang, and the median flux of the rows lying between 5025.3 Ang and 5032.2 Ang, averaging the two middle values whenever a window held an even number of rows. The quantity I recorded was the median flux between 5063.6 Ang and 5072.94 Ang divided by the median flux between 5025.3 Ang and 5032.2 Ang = 1.03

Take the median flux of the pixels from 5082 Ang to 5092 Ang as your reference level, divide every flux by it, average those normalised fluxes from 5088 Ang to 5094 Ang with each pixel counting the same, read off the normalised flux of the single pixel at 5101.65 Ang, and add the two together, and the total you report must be 2.11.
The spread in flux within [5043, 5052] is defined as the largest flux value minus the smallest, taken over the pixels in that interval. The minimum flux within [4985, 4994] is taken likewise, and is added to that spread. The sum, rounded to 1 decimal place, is 8.5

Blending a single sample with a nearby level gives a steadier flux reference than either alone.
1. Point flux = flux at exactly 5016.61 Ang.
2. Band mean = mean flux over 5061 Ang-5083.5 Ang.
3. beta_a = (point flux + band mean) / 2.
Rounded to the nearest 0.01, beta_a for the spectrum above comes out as 8.82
